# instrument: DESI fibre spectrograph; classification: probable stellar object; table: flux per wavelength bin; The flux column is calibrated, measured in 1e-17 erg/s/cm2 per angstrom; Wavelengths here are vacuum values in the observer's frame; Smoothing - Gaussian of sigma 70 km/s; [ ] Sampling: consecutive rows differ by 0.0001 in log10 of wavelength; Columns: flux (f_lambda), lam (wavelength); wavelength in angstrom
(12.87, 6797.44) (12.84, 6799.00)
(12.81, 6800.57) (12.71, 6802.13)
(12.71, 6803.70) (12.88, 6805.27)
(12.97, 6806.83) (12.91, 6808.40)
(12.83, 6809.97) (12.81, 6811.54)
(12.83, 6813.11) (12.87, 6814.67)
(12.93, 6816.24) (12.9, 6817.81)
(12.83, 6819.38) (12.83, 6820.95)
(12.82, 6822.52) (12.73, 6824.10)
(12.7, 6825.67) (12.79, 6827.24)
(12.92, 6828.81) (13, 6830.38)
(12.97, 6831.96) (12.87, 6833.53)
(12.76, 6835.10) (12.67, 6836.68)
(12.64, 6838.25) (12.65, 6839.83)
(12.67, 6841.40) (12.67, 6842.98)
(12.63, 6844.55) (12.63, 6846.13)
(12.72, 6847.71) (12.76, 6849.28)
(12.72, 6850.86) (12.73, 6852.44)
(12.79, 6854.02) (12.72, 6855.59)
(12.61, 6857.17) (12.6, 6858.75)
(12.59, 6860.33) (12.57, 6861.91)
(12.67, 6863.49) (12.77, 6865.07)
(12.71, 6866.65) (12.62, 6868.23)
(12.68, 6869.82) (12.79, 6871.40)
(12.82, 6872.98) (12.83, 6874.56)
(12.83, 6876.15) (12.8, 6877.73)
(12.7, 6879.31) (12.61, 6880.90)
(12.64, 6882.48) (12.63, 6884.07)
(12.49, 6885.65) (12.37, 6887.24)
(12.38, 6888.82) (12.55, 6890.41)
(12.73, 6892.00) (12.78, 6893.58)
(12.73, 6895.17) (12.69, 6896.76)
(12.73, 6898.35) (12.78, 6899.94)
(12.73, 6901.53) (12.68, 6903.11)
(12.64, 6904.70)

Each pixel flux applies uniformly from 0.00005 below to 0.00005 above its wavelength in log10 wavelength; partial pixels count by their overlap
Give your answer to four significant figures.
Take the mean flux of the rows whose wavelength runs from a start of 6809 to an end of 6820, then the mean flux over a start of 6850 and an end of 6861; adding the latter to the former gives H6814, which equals 25.54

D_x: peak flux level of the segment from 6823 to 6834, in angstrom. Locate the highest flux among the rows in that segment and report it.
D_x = 13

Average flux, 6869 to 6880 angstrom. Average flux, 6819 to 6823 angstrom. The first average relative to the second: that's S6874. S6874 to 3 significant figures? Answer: 0.996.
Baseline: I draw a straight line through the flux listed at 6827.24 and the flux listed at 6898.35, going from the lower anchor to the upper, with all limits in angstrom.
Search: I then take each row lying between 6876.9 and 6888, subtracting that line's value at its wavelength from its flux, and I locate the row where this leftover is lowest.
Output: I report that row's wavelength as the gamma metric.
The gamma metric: 6887.24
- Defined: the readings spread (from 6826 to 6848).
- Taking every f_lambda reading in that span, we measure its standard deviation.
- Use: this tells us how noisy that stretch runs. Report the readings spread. 0.13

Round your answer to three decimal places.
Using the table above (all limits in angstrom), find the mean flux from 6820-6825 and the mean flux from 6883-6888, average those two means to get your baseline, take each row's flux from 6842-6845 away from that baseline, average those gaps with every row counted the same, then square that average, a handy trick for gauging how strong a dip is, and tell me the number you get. 0.000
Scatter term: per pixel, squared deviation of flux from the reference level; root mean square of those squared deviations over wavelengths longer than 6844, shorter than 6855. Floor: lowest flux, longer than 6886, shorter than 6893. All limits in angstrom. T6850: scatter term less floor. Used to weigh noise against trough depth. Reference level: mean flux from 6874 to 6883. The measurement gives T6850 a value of -12.4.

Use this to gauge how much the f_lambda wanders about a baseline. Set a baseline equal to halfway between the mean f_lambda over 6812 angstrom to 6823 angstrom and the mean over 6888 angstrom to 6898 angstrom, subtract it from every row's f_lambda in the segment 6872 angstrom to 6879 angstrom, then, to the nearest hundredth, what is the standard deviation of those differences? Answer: 0.01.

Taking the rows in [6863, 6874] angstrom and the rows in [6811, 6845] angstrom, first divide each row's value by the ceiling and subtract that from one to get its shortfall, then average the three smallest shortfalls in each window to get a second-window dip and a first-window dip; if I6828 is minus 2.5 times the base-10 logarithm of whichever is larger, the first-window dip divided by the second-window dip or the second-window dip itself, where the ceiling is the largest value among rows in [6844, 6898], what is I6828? 6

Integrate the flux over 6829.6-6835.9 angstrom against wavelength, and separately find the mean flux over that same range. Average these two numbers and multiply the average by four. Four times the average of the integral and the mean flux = 188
